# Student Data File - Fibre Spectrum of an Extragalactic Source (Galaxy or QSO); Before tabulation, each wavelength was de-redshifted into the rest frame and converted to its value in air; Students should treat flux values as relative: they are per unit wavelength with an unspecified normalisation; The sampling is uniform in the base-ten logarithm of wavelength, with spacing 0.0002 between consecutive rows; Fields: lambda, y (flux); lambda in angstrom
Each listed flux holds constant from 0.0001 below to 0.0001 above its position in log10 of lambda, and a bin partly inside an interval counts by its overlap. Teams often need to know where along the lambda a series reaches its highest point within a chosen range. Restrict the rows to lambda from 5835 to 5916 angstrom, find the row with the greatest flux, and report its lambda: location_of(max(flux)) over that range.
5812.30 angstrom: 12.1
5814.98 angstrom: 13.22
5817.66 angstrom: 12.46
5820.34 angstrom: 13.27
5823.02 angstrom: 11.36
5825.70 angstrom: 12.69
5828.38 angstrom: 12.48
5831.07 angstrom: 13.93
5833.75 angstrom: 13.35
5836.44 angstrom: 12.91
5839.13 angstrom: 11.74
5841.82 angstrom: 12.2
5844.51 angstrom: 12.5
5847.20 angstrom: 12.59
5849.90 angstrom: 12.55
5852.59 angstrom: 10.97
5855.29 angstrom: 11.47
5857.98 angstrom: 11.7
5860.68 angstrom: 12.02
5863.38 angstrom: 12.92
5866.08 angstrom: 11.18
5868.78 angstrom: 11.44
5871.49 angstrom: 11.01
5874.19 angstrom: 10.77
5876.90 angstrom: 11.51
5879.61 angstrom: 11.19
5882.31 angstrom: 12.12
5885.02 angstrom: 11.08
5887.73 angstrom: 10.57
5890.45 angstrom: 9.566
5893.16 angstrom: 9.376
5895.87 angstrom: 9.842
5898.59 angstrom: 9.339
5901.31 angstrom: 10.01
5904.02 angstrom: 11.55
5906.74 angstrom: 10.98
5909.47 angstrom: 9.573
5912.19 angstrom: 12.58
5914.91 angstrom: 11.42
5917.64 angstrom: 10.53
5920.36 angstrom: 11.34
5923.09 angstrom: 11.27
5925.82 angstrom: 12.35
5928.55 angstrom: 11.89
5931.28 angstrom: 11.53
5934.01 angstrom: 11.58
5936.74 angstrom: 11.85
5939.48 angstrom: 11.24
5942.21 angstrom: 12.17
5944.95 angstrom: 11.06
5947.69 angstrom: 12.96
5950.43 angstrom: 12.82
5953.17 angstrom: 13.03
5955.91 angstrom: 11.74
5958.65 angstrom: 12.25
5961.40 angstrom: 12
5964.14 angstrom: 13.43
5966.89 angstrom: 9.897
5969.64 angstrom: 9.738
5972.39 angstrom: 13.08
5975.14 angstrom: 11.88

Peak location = 5863.38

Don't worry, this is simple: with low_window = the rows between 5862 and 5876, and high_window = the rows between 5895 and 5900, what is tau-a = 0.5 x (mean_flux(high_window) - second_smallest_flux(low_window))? -0.7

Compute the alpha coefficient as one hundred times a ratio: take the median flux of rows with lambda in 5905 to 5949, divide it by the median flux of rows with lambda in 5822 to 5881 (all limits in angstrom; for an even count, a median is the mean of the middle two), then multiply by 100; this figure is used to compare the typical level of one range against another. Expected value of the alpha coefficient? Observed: 97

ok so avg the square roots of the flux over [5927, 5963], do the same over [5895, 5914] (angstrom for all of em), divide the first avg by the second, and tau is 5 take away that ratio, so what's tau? 3.93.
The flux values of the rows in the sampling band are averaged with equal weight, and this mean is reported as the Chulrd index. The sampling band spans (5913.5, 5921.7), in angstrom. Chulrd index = 11.1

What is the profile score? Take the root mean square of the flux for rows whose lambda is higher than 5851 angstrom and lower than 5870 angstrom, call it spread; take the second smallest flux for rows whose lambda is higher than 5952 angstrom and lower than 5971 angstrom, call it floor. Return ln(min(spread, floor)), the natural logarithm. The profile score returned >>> 2.29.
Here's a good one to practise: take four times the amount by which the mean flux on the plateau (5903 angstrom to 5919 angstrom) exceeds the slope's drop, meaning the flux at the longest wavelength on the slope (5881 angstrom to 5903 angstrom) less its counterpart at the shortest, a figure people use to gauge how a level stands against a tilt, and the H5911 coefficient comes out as 53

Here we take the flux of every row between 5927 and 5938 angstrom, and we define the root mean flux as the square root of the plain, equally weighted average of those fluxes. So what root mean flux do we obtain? 3.42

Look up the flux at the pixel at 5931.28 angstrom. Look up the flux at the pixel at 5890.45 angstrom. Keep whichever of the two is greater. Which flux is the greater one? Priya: 11.5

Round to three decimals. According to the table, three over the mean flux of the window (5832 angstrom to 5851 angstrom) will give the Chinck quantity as 0.239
